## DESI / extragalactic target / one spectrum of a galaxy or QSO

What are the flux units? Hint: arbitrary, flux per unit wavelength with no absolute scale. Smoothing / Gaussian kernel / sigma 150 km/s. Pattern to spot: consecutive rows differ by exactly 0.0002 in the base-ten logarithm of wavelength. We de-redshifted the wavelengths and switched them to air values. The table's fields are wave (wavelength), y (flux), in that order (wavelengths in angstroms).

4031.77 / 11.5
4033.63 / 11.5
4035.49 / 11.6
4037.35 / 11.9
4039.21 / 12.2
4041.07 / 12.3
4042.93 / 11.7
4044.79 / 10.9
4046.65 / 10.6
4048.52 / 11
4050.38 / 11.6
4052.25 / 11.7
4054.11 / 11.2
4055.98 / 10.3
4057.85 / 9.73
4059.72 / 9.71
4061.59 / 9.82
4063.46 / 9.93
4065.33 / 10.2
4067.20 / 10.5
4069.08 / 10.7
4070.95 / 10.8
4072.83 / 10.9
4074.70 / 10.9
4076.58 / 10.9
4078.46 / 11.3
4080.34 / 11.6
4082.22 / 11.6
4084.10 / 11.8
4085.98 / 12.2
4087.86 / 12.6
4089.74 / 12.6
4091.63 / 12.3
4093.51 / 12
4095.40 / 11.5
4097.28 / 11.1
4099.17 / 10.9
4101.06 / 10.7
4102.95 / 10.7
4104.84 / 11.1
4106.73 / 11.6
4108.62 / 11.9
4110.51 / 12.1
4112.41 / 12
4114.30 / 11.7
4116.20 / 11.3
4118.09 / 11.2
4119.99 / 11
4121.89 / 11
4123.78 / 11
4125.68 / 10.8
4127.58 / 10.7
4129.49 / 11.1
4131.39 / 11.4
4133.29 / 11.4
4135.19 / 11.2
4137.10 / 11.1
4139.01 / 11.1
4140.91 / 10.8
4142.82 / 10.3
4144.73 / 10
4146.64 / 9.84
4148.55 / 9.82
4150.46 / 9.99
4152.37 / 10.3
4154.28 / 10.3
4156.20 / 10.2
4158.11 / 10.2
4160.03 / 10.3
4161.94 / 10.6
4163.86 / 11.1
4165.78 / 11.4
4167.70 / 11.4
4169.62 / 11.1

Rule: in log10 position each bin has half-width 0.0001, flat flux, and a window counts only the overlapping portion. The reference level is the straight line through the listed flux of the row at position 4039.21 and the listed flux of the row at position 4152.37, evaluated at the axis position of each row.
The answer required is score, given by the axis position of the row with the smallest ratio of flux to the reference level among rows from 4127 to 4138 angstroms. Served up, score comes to 4127.58 angstroms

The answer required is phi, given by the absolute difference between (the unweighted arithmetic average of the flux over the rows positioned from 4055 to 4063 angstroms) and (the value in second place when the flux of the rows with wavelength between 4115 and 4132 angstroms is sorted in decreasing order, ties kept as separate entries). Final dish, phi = 1.41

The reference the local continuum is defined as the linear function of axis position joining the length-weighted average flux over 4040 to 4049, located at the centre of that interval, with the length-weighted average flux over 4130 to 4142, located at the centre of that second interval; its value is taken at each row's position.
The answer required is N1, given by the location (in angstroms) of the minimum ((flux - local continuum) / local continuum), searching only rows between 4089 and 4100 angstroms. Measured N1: 4099.17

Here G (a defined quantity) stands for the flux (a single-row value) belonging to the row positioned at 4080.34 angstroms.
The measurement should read 11.6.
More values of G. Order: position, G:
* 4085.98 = 12.2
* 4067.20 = 10.5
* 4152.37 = 10.3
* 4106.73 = 11.6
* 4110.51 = 12.1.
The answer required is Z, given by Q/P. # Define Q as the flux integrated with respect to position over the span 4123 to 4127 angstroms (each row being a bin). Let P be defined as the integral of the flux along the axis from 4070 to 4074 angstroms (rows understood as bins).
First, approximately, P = 43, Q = 43.5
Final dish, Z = 1.00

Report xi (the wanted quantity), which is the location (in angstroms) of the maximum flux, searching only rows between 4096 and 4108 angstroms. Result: 4106.73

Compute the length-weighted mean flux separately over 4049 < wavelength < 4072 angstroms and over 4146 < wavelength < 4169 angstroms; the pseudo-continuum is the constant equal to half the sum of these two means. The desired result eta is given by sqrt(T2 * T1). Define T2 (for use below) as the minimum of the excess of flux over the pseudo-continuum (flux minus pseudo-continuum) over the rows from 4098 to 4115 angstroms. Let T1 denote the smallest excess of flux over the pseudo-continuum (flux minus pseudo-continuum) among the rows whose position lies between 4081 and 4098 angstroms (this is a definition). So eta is 0.35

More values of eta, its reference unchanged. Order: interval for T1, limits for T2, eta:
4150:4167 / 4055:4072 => 0.63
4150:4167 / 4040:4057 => 0.32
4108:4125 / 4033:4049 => 0.22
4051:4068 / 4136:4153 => 0.73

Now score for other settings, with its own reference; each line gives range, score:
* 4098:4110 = 4101.06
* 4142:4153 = 4146.64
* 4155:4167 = 4156.20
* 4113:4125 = 4119.99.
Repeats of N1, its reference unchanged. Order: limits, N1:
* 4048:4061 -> 4059.72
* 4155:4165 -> 4156.20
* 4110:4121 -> 4119.99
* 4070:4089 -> 4070.95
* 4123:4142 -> 4127.58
